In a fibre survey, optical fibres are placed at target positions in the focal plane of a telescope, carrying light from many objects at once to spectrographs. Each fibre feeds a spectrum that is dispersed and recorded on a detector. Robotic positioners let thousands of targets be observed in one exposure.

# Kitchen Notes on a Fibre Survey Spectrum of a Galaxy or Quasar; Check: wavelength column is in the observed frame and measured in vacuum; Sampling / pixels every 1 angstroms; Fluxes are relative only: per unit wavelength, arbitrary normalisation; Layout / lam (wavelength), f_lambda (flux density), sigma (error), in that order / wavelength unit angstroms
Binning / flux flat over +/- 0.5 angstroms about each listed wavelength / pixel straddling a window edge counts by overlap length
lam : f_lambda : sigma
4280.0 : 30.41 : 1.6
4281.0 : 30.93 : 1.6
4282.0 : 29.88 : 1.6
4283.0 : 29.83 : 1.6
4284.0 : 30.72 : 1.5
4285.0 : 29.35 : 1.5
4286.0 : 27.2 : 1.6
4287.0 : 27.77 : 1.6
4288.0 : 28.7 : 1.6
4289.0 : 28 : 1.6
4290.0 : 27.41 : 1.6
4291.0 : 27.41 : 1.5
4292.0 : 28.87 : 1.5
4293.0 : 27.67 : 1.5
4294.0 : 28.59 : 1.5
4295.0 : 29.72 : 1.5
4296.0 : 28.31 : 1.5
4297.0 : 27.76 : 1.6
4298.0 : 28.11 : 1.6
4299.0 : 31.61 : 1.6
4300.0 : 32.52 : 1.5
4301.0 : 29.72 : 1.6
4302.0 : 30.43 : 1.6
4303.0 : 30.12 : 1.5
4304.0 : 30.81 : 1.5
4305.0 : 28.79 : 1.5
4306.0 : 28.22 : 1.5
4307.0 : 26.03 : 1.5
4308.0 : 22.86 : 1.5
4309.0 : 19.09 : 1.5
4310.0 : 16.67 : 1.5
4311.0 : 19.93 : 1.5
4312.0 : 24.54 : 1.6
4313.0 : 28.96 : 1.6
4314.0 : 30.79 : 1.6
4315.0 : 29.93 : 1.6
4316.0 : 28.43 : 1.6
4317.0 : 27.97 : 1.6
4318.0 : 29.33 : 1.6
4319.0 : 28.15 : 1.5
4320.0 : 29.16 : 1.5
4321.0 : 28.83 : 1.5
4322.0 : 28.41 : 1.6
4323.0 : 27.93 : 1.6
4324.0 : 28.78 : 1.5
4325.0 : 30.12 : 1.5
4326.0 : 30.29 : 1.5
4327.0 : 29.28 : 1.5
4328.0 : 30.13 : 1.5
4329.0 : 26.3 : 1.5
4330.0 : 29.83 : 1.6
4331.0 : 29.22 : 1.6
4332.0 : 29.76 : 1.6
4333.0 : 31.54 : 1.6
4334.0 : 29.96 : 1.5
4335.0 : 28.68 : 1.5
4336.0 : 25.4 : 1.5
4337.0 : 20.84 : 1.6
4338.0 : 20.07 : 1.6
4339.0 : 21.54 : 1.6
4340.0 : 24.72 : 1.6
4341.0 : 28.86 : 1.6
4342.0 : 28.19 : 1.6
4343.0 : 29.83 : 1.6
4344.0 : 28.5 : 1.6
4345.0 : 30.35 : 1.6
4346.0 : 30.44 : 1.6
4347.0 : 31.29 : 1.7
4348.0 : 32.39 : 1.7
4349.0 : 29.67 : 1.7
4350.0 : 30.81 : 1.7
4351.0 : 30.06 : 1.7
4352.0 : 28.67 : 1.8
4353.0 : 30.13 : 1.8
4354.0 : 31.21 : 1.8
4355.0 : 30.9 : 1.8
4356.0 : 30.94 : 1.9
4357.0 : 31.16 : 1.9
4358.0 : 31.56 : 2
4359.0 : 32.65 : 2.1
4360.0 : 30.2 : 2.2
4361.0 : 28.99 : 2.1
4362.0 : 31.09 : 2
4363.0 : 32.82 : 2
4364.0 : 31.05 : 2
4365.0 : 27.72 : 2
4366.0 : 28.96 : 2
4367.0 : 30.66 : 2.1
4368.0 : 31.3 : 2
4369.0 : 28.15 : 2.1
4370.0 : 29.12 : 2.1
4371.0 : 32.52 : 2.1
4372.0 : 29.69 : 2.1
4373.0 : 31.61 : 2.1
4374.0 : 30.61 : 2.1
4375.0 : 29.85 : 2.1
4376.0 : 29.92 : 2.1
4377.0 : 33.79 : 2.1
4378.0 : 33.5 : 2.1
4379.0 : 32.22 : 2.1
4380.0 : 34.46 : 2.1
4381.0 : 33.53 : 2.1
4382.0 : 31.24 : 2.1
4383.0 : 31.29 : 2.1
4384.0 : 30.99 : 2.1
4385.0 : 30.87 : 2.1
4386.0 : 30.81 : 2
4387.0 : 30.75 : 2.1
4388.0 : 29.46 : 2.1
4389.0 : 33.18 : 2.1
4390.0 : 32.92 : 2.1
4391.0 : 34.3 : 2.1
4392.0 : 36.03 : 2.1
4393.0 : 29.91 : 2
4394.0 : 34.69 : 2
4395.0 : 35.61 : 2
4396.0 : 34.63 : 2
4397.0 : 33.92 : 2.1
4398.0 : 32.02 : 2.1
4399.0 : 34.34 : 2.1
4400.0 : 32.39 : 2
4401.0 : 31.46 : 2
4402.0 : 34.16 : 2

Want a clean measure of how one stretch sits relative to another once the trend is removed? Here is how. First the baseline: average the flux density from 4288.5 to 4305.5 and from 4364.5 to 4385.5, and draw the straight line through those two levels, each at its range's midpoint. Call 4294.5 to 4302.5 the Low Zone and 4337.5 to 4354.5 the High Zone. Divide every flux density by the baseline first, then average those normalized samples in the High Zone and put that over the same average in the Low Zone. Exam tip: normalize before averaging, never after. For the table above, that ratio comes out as 0.93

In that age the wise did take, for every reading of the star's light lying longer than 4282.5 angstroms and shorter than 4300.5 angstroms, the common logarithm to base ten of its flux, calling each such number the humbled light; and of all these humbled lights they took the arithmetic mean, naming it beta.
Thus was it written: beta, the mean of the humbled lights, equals 1.46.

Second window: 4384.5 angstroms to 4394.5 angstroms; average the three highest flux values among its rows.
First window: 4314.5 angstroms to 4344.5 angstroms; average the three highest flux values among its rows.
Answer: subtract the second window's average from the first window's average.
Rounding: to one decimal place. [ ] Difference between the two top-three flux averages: -4.4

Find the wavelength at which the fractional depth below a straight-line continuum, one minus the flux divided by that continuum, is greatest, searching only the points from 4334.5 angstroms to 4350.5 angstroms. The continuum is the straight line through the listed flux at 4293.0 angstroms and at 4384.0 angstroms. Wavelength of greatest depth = 4338.0 angstroms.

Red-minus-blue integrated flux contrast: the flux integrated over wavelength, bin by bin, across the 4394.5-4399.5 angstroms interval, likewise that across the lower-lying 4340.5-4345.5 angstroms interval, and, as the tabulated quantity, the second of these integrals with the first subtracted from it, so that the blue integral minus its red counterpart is -25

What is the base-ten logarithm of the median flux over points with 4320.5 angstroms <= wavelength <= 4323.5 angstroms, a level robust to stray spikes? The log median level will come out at 1.45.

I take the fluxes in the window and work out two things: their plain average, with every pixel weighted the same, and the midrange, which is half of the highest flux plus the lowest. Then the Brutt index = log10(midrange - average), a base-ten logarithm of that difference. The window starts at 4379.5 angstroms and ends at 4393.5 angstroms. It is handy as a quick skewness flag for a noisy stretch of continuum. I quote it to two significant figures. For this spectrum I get -0.21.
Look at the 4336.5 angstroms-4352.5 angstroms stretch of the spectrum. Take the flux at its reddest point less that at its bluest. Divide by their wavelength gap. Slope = 0.5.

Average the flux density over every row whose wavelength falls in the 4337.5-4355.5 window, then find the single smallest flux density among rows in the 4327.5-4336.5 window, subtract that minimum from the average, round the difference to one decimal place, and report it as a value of 3.4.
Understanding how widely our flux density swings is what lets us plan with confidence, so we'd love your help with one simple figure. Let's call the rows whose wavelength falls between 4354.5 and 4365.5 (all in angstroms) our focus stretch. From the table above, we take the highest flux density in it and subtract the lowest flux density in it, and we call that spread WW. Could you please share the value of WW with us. 5.1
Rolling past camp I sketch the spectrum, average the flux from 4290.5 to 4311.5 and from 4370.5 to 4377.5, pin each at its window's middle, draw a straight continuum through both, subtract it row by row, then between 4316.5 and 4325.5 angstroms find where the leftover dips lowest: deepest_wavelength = 4323.0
